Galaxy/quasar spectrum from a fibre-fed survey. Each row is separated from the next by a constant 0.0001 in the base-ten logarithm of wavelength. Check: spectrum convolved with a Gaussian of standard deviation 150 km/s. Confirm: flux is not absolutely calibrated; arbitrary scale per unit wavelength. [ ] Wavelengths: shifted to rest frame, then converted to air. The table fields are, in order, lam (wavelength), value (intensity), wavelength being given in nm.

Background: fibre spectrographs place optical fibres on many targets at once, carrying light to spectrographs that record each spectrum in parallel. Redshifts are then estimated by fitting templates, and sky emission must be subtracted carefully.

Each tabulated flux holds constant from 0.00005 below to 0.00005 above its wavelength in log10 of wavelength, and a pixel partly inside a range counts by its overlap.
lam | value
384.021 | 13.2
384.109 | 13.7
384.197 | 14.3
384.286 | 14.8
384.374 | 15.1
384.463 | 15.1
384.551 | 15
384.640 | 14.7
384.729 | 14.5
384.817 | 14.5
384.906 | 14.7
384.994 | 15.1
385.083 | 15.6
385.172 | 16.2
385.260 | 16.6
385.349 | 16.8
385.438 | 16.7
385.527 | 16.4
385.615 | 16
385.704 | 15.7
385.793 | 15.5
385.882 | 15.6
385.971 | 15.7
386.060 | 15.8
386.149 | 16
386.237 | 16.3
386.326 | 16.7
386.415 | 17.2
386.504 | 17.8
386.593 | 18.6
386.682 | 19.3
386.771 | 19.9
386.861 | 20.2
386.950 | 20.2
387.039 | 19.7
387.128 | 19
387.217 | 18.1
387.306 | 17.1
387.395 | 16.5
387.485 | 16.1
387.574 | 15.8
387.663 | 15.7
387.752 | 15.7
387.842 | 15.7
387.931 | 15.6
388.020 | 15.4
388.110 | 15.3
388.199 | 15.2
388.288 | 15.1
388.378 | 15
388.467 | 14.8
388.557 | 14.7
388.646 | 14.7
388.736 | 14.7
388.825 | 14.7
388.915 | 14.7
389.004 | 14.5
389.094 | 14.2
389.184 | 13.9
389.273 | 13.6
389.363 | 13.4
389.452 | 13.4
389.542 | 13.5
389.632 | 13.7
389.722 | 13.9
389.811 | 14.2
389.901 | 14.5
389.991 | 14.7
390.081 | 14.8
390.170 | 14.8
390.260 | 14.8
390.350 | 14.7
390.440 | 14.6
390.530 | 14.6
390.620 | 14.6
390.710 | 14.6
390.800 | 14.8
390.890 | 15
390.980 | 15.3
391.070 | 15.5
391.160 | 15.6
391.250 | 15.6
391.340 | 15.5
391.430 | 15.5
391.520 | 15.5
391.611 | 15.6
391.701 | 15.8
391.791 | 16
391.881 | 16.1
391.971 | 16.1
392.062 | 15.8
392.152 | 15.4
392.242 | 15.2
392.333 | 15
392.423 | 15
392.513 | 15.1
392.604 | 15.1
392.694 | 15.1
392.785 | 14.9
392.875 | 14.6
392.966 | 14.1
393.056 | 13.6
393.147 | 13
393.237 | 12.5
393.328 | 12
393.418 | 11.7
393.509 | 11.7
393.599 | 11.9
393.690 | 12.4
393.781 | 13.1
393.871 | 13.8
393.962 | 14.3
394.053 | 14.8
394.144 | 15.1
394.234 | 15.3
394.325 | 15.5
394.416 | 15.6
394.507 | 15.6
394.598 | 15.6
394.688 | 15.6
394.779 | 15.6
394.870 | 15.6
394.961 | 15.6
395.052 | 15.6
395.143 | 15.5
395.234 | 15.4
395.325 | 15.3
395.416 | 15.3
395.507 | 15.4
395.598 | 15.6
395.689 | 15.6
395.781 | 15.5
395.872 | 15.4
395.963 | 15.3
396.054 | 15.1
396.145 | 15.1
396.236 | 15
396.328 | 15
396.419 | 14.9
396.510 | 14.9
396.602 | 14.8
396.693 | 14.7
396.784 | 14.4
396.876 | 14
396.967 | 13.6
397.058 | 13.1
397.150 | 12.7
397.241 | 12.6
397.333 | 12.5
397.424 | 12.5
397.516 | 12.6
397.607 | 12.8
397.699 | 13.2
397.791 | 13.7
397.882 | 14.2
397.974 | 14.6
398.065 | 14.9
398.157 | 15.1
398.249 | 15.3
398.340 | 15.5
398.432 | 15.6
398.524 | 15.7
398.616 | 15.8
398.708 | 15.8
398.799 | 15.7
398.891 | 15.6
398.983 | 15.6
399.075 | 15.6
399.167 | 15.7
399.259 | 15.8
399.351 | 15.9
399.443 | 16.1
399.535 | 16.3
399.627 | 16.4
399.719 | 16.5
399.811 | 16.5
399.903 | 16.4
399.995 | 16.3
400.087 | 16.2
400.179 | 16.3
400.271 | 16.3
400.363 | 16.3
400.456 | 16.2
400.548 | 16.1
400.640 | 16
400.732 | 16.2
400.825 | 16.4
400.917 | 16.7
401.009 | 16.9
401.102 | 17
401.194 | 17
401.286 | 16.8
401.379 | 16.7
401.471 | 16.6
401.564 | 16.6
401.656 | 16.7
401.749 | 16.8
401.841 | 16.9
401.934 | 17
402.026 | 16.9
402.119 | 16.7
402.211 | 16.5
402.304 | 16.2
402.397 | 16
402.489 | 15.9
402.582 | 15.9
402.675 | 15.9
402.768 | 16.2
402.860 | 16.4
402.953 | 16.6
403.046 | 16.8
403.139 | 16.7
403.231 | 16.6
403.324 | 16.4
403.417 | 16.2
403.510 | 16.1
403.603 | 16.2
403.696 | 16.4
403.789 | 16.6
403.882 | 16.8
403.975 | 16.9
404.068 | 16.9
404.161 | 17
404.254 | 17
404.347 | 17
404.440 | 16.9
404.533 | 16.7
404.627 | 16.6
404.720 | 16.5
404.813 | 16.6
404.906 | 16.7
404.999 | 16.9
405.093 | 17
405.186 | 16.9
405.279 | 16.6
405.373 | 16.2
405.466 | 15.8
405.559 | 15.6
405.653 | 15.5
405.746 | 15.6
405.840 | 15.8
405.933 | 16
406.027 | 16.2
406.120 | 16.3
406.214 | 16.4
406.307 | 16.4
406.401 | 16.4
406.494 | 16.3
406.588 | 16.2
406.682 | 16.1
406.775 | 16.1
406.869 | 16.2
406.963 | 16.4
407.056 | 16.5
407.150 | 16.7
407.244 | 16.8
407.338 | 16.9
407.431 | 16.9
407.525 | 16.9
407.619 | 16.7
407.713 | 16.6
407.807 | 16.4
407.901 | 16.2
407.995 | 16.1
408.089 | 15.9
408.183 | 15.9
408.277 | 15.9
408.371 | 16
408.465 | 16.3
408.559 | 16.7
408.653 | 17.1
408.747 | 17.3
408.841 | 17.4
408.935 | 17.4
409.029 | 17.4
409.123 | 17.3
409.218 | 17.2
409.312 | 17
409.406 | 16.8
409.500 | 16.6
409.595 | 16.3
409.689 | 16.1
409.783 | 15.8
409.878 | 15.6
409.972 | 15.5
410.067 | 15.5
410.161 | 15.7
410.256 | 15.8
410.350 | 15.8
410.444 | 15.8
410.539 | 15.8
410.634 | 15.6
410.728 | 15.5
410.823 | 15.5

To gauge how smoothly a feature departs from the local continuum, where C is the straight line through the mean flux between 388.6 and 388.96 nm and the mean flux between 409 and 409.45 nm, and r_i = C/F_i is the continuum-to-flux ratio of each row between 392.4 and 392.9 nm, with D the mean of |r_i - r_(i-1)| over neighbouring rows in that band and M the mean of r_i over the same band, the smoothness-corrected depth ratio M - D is 1.00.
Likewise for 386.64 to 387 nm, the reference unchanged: 0.72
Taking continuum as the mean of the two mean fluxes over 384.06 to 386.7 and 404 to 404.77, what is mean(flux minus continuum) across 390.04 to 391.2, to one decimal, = -1.4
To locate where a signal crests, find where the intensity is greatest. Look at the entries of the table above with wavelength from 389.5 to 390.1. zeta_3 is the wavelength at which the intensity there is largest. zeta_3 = 390.081 nm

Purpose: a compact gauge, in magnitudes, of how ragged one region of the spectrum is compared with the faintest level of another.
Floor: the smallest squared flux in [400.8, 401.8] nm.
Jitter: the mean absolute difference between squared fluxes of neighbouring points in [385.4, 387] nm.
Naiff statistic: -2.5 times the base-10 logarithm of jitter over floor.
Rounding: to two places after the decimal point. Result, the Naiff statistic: 3.36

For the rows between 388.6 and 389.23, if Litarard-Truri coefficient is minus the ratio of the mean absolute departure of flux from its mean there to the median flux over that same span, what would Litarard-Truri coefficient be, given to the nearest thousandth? -0.017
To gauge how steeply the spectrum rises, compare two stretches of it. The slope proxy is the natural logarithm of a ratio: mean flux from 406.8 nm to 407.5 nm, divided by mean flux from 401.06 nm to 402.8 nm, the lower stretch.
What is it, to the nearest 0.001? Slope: 0.005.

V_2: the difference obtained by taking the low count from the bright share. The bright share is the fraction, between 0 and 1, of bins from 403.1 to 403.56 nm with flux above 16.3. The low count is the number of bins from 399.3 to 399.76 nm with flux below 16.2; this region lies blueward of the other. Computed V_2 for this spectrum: -1.4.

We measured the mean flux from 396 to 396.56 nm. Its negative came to -15.0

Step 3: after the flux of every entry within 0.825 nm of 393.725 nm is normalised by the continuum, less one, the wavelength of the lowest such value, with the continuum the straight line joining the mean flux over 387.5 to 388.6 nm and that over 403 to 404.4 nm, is 393.509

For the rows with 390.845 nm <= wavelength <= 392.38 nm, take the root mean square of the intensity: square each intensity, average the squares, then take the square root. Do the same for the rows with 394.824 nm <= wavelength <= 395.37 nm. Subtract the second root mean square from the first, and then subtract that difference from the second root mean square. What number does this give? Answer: 15.4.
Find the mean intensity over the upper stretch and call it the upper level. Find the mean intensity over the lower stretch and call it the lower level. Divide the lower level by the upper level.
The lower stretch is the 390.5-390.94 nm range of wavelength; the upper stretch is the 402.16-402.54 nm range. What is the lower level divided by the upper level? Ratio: 0.91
